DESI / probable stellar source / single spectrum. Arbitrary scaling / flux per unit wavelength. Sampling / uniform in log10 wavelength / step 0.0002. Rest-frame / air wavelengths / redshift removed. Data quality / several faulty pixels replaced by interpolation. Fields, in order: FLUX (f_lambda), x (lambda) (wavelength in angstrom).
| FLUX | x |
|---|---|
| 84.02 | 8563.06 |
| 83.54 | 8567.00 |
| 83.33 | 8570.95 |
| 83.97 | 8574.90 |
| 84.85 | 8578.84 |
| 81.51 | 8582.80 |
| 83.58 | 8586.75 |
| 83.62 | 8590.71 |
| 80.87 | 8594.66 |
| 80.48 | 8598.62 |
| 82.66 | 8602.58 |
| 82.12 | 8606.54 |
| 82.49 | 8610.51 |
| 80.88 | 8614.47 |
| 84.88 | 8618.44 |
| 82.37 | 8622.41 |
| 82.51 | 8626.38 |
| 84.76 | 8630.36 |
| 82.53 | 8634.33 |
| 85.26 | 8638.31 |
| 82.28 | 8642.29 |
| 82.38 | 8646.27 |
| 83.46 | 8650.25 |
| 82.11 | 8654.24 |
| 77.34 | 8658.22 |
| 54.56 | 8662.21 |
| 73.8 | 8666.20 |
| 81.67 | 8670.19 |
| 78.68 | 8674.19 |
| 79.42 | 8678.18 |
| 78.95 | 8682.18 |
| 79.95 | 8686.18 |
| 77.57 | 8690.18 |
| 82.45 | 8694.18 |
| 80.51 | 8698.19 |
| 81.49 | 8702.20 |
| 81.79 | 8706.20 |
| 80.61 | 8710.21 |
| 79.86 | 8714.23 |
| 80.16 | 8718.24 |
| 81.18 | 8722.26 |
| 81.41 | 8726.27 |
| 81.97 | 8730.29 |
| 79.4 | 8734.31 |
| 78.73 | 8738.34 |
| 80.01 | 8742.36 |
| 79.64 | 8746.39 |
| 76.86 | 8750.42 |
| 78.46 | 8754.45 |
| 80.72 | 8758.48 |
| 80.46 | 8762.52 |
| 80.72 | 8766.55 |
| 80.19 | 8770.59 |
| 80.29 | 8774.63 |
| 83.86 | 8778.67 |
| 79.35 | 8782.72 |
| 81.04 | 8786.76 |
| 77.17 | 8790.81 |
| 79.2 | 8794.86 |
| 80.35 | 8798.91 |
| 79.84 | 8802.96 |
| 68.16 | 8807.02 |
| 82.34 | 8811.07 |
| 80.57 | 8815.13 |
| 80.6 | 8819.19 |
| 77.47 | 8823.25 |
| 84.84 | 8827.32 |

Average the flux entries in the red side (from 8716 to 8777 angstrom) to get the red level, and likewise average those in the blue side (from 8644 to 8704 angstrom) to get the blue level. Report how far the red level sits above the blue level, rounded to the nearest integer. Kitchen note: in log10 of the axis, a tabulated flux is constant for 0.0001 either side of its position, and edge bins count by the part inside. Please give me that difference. 2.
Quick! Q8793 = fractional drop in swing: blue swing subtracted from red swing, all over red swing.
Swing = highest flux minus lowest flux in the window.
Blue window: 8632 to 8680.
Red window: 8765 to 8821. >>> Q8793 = -1.0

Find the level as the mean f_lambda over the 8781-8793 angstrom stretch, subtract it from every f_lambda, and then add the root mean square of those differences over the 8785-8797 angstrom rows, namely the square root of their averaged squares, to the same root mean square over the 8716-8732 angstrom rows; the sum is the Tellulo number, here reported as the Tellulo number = 3.7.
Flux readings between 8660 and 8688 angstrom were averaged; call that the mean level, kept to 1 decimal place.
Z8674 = 75.3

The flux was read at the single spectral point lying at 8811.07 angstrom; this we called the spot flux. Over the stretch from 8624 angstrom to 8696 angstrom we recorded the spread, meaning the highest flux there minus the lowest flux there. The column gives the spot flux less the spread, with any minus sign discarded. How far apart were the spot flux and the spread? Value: 52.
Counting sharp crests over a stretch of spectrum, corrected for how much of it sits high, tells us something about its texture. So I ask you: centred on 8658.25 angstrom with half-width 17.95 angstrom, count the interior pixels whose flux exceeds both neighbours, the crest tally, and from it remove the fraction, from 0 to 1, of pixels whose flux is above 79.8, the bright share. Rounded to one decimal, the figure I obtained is 1.4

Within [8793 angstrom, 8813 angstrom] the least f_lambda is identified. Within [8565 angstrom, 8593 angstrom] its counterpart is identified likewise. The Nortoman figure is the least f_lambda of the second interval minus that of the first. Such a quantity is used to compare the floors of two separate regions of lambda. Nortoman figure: 13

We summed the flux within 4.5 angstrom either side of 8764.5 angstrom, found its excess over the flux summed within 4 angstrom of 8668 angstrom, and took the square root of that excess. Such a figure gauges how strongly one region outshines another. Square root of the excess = 2.39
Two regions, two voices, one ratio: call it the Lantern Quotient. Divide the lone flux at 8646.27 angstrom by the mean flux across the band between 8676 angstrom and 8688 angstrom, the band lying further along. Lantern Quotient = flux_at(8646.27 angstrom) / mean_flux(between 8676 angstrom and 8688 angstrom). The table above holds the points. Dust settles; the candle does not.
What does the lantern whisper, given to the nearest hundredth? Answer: 1.04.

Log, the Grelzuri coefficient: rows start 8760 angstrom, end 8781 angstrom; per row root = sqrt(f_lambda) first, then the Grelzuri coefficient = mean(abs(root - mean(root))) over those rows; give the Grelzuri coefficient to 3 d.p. 0.061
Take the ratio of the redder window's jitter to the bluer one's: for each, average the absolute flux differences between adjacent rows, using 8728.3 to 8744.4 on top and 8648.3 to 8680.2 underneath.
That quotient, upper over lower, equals 0.2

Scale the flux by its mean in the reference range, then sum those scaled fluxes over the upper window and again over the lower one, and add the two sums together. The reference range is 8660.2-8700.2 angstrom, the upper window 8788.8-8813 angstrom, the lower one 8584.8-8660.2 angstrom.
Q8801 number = 26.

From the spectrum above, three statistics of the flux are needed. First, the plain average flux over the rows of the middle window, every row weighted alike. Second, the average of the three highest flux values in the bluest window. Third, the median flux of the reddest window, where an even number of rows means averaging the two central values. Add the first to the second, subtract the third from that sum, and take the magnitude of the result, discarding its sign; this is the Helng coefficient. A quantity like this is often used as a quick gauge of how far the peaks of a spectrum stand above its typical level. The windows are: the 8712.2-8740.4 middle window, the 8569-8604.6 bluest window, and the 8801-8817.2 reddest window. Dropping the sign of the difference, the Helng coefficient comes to 84.3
